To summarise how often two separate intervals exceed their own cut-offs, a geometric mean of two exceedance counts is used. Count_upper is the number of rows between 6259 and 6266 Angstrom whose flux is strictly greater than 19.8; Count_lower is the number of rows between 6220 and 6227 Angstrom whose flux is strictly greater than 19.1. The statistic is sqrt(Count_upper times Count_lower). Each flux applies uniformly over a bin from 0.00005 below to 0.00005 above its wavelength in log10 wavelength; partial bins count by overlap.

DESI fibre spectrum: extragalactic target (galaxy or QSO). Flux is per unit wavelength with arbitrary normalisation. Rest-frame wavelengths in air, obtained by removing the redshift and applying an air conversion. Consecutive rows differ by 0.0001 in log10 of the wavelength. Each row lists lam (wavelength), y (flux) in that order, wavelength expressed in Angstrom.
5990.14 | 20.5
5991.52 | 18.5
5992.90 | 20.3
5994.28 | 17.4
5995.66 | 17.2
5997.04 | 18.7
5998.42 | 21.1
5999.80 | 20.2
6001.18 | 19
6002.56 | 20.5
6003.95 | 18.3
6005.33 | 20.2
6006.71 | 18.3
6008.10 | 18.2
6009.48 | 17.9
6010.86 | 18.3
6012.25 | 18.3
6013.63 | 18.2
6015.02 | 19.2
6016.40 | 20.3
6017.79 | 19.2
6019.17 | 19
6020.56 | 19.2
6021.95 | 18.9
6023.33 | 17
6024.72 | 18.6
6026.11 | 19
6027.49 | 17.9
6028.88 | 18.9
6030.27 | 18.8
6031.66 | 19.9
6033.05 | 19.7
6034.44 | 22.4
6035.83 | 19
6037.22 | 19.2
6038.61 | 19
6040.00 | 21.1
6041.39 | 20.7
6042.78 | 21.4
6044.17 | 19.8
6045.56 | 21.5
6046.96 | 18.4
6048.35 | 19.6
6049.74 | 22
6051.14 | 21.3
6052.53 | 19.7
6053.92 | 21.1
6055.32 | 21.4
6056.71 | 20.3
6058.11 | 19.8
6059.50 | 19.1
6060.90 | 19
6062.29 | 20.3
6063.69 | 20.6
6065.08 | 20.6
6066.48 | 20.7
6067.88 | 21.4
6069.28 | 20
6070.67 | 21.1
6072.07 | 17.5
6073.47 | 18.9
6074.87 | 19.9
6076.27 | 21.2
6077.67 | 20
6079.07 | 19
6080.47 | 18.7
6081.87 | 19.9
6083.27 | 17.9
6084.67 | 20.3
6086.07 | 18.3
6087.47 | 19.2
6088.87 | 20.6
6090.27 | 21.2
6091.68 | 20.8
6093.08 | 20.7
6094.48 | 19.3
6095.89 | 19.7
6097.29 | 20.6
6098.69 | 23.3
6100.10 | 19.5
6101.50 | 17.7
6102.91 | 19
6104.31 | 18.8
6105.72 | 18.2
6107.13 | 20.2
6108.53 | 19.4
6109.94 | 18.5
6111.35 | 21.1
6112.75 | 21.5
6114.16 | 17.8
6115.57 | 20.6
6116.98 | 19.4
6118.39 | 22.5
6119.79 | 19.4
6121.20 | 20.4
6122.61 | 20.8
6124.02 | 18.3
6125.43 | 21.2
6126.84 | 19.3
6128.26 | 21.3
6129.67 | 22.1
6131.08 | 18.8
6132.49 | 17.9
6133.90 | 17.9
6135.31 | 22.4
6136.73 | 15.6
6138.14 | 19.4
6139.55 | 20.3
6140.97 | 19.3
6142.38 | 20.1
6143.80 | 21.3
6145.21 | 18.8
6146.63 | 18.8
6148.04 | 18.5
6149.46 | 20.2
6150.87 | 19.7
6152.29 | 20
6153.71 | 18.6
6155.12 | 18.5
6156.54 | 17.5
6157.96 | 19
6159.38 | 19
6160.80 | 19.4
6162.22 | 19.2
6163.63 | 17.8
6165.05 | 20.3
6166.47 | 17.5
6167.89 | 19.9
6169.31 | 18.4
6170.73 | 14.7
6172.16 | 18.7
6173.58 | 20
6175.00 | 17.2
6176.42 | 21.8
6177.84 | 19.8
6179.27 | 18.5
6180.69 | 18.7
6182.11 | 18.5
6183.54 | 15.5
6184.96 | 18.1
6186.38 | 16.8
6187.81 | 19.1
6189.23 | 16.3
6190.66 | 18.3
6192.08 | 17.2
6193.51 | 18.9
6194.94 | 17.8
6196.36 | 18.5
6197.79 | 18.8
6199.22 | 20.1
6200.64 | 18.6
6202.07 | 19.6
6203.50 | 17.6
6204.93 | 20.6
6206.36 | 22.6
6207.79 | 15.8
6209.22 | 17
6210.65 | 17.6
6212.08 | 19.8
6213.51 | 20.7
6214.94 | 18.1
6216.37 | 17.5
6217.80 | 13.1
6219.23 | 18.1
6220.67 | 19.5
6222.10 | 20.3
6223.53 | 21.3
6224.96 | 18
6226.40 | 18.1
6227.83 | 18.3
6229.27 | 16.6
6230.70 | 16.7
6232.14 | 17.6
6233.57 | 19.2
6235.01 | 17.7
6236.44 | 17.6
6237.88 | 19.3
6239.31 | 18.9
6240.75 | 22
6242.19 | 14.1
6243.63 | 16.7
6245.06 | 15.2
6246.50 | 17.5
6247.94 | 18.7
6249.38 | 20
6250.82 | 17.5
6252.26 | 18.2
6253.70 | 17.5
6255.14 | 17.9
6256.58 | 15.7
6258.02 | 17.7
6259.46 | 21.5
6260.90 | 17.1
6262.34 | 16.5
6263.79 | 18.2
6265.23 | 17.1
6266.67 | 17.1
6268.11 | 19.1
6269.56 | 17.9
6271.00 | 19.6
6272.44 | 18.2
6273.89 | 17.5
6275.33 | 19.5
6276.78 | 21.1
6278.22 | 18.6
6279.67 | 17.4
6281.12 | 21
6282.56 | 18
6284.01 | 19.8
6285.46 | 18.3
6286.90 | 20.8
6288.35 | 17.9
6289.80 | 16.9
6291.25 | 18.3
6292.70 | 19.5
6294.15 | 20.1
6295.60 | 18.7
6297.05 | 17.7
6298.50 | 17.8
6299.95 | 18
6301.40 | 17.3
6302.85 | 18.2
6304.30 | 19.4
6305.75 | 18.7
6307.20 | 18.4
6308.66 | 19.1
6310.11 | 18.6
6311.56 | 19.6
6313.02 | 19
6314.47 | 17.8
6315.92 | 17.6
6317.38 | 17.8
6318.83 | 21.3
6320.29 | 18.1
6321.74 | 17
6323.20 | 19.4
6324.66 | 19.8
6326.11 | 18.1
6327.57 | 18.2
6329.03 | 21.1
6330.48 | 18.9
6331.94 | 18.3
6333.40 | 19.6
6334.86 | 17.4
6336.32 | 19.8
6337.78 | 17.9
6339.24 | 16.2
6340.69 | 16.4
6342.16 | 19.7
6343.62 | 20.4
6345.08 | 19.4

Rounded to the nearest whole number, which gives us 2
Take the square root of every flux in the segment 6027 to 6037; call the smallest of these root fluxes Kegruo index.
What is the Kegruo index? 4.23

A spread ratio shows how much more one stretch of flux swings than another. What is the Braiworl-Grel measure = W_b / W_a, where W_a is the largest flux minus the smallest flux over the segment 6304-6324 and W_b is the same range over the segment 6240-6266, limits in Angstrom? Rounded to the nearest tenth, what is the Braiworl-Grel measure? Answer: 1.8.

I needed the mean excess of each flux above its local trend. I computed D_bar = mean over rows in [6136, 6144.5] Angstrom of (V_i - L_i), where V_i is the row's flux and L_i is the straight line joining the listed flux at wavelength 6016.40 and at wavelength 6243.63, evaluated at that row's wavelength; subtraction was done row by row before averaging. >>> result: 1.0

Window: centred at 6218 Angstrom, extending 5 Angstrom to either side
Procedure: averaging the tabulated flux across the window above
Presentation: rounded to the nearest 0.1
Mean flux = 18.2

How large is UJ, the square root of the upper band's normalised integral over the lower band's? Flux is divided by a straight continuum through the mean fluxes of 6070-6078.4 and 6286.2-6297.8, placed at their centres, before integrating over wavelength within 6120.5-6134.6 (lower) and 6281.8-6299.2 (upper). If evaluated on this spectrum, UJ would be 1.10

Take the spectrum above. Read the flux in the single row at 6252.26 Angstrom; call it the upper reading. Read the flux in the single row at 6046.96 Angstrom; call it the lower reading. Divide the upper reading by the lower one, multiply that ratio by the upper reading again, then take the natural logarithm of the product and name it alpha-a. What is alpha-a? 2.89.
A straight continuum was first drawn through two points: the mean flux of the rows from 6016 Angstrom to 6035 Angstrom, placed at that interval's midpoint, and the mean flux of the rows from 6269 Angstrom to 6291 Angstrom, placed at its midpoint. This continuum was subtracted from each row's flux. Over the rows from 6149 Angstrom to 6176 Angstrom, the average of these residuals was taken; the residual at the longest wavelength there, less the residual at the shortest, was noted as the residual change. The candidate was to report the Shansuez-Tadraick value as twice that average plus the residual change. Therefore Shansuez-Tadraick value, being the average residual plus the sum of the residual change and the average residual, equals -3.5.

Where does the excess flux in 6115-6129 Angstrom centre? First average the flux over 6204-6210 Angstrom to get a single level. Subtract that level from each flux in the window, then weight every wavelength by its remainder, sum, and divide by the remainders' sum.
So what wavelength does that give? 6121.7 Angstrom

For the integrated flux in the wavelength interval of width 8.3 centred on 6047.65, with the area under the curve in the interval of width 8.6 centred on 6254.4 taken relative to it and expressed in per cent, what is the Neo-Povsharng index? 88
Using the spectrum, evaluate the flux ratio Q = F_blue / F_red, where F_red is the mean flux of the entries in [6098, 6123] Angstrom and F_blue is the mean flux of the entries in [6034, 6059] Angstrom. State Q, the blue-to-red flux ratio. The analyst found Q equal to 1.03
